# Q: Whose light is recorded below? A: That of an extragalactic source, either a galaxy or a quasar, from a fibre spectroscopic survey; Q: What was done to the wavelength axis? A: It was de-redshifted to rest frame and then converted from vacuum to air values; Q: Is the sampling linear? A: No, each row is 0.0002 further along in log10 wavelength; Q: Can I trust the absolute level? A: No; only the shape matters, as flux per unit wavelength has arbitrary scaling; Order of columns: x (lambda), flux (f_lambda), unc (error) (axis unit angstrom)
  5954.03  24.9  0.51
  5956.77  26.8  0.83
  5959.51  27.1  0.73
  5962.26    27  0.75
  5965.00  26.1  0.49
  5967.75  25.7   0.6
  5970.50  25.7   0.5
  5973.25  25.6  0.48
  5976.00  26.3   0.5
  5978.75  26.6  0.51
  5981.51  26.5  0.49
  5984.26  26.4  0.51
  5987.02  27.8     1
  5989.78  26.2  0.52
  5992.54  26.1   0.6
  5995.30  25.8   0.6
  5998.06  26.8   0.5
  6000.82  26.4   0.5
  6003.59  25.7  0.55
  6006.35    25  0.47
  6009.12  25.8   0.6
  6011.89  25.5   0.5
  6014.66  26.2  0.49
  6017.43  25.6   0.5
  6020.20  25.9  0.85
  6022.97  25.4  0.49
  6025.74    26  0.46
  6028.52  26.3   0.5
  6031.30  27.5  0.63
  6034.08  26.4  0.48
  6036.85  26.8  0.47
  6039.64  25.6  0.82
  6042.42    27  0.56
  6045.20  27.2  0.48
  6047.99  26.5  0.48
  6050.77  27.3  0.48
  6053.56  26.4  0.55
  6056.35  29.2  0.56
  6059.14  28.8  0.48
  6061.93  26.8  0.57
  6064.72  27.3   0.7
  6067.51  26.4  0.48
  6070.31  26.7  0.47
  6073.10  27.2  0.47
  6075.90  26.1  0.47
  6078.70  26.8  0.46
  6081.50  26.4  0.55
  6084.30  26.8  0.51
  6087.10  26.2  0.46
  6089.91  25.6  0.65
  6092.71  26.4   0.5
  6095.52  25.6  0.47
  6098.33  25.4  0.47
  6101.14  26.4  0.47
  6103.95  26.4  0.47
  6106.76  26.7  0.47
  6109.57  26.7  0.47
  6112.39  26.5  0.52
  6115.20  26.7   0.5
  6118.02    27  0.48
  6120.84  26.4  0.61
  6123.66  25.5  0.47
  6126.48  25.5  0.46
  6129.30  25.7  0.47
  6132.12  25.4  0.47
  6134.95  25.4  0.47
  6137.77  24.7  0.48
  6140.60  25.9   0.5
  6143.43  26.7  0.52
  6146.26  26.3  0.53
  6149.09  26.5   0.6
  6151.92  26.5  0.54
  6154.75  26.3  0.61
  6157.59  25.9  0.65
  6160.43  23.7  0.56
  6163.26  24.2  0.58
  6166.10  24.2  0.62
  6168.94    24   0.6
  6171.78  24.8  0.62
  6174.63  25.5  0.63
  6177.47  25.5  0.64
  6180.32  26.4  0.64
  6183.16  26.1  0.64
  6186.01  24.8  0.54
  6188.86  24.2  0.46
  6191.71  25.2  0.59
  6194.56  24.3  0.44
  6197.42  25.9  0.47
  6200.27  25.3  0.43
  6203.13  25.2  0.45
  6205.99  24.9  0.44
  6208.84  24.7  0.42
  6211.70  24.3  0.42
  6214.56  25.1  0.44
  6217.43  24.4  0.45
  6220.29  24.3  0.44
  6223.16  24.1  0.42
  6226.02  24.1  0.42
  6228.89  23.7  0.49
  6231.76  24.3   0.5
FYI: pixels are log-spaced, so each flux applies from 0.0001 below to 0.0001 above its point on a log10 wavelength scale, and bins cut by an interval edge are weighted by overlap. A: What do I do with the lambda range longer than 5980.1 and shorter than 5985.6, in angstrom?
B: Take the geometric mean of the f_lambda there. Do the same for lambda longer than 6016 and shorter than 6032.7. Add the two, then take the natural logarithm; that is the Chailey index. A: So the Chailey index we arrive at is 3.96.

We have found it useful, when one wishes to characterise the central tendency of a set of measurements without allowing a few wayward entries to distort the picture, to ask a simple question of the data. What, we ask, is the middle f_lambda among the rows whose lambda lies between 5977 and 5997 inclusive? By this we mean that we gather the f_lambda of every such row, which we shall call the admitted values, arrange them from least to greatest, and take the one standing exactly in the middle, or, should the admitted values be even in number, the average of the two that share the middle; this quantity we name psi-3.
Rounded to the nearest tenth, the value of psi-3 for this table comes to 26.4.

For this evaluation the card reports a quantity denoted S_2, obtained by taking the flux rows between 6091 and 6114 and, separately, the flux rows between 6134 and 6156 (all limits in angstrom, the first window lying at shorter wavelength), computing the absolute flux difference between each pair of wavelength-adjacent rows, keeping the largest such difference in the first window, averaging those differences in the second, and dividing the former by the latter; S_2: 2.0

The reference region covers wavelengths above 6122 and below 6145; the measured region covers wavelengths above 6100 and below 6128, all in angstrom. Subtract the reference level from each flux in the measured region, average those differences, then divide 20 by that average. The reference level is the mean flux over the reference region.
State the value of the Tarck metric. 26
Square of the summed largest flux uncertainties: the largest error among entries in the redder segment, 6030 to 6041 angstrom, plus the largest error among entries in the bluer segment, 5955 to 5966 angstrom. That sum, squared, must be 2.72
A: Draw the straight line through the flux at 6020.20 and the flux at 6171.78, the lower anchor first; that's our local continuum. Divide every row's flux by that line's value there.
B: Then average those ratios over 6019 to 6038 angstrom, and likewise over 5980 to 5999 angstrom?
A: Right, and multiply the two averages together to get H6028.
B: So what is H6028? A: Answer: 1.03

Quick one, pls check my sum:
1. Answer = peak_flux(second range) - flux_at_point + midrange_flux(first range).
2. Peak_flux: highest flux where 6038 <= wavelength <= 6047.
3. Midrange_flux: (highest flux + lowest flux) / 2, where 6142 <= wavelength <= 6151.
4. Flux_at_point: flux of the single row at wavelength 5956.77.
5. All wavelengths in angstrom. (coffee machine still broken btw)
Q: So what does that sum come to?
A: 26.9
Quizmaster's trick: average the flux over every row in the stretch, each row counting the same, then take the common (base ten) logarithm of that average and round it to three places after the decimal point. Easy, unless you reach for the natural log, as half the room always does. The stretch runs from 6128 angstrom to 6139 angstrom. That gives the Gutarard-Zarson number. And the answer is 1.403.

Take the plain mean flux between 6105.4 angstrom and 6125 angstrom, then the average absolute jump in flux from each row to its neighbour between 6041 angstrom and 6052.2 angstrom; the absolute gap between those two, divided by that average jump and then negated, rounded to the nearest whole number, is -46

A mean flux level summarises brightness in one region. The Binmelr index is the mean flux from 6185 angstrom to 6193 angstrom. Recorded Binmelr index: 24.7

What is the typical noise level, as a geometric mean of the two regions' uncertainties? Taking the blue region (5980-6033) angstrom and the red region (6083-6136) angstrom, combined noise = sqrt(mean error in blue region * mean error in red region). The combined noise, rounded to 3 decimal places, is 0.529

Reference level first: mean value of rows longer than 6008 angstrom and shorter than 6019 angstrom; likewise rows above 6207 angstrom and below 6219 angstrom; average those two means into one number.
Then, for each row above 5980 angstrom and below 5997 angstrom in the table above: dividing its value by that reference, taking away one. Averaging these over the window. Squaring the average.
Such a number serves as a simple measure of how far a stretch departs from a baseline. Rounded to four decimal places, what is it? 0.0025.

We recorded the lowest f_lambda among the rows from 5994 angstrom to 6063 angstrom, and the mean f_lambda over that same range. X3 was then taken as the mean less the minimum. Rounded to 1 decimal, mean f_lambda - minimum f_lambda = 1.5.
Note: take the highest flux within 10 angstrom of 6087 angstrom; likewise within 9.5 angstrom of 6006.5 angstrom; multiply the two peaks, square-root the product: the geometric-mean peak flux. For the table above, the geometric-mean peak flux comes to 26.8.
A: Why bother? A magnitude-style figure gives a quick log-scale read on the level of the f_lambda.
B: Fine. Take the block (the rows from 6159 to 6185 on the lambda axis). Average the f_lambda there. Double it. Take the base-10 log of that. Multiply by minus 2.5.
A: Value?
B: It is -4.24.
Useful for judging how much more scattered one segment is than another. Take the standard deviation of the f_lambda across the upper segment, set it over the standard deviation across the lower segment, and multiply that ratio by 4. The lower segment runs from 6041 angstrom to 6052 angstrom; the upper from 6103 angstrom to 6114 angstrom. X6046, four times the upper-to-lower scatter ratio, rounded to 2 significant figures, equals 1.7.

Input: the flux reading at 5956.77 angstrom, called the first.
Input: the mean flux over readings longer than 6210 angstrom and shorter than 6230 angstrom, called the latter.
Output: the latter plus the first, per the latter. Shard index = 2.10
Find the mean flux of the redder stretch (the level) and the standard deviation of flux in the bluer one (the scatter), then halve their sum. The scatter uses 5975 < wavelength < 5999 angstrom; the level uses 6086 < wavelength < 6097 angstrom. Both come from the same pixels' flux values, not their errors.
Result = 13.2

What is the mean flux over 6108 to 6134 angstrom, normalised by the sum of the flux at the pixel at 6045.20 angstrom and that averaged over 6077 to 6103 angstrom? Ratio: 0.490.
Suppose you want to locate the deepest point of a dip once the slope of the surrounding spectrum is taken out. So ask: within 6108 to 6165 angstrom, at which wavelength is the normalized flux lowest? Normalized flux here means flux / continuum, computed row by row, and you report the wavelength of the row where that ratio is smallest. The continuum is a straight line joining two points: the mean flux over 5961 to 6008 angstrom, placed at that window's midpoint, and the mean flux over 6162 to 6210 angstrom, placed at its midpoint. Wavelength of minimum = 6160.43 angstrom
